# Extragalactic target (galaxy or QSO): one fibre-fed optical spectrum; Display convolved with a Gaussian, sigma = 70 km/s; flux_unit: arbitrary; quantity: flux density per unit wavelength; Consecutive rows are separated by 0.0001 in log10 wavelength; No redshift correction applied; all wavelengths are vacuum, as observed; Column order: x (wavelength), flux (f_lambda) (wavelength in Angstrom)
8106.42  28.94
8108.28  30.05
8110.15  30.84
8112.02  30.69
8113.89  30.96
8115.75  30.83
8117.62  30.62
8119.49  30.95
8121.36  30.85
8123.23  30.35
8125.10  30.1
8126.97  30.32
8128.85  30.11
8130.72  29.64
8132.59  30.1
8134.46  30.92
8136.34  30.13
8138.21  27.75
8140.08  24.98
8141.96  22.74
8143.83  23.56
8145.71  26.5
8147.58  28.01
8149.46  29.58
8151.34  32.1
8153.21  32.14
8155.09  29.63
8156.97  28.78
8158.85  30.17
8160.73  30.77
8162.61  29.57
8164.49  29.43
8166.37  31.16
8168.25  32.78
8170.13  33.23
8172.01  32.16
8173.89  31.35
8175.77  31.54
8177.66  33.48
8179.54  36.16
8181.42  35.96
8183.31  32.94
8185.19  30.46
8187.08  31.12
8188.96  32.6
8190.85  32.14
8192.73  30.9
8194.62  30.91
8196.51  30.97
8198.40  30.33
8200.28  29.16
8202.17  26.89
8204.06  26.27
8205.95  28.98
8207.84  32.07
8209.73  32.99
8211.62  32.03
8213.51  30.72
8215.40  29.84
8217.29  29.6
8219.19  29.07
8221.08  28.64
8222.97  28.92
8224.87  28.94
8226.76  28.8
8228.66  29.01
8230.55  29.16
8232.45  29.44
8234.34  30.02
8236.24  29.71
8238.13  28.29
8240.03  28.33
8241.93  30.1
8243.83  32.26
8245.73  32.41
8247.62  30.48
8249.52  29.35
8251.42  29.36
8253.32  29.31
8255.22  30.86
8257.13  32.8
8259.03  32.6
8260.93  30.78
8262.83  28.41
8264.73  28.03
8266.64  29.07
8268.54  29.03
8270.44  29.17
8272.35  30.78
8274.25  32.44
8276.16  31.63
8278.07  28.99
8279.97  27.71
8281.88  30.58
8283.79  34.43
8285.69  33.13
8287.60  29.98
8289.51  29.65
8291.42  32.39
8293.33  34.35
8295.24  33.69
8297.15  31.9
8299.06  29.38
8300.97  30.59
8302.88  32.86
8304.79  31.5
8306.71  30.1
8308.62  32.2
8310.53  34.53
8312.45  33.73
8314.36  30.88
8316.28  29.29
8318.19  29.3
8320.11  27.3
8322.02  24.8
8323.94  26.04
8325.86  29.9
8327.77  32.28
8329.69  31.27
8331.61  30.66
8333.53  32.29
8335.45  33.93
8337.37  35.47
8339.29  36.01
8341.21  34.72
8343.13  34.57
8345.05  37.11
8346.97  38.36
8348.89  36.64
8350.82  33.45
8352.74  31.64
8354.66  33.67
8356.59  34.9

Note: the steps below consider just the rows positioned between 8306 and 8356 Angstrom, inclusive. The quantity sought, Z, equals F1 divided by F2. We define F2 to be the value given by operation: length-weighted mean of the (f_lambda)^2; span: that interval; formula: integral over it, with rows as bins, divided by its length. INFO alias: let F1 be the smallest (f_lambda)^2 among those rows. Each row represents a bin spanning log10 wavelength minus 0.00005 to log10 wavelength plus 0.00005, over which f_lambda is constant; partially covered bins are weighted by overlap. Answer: 0.58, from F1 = 615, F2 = 1057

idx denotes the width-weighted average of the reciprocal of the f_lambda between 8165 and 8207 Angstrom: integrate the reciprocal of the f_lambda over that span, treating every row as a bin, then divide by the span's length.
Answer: 0.0320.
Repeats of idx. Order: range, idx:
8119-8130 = 0.0329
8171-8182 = 0.0301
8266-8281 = 0.0336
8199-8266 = 0.0336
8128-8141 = 0.0346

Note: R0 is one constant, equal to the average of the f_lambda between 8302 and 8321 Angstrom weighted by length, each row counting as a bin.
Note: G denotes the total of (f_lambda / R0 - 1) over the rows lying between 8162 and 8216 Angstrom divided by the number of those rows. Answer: 0.005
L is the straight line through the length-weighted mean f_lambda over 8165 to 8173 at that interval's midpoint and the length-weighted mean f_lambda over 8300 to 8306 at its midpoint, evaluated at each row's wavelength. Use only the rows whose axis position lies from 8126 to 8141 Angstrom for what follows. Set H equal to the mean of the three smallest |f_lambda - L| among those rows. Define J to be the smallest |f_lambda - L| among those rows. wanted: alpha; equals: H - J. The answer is 0.5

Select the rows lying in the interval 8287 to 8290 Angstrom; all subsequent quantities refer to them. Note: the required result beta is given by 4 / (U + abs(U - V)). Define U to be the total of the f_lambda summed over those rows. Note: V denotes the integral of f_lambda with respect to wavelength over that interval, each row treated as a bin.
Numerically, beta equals 0.045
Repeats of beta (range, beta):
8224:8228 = 0.035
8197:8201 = 0.033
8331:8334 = 0.042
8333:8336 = 0.040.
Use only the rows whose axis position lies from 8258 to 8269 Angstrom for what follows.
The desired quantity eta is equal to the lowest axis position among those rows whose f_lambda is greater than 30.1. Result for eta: 8259.03 Angstrom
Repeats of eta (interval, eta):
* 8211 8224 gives 8211.62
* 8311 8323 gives 8312.45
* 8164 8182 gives 8166.37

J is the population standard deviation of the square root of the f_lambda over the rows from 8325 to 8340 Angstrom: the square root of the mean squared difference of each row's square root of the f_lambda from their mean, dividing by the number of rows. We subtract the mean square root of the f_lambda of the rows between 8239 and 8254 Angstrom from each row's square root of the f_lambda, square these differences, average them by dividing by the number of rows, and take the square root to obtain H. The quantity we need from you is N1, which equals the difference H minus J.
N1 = -0.06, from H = 0.124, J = 0.18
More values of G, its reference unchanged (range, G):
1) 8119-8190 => -0.025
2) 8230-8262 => -0.027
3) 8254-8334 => -0.013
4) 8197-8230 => -0.052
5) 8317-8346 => 0.017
